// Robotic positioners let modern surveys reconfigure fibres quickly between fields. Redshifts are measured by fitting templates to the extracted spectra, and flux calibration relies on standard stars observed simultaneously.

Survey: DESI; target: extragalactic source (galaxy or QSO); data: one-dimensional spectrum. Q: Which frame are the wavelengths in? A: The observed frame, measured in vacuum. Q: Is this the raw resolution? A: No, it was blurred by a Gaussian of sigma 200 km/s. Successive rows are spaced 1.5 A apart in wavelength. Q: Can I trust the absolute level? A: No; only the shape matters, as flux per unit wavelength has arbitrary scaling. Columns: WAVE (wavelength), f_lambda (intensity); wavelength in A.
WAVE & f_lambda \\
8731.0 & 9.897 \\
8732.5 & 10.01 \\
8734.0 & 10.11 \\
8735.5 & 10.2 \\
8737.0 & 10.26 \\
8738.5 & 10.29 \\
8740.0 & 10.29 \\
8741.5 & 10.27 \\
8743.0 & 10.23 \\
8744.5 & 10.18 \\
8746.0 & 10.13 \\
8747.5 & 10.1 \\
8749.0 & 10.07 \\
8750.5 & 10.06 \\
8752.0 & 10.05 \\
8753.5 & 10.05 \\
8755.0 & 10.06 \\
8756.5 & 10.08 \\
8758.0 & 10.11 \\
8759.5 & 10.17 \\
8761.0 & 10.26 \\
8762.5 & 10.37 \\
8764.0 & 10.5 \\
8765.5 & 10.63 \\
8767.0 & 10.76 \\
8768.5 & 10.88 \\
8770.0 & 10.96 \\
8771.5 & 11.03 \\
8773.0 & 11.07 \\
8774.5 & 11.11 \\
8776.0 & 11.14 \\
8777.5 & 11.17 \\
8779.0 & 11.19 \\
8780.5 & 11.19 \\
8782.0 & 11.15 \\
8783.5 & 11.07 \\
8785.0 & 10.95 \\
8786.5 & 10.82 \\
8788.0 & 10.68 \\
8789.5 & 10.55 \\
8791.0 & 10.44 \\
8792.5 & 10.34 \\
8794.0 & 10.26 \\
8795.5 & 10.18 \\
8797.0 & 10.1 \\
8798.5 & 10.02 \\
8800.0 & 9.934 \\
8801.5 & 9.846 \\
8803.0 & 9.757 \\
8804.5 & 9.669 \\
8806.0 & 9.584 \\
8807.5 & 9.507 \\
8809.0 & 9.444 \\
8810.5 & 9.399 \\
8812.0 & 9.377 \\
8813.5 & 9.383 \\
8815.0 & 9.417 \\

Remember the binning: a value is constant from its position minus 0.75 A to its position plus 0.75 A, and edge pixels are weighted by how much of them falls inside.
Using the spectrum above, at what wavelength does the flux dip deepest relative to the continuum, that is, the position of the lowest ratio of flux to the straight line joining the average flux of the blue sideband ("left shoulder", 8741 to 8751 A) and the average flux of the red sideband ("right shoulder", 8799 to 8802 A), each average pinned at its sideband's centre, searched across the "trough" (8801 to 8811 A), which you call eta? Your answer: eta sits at 8810.5 A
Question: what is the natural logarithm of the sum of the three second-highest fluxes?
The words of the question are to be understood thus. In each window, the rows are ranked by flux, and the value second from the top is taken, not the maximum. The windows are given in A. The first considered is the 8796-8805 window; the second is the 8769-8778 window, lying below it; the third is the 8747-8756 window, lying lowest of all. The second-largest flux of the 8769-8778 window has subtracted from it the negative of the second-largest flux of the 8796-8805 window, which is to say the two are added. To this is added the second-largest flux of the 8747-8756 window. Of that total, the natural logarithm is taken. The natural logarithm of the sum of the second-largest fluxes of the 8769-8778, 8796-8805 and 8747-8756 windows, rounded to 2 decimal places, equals 3.44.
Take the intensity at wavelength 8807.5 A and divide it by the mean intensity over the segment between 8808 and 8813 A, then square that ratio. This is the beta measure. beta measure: 1.02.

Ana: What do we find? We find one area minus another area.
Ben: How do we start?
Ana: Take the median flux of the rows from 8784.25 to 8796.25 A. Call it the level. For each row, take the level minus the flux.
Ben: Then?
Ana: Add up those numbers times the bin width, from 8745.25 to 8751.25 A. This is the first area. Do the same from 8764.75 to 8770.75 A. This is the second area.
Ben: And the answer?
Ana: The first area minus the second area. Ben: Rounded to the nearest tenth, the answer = 4.3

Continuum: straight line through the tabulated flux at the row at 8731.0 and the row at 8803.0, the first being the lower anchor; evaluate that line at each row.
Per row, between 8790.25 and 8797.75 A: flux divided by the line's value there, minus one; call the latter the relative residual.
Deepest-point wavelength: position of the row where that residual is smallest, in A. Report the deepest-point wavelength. 8797.0 A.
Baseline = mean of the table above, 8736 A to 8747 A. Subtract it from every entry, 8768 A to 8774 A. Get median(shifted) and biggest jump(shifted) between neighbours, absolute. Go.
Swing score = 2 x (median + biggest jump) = 1.7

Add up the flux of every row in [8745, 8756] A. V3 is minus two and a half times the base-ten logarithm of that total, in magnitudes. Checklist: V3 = -4.62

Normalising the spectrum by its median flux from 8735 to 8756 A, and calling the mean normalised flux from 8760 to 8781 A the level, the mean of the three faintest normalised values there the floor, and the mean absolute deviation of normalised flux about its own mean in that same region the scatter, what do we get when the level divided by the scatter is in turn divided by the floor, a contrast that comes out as 40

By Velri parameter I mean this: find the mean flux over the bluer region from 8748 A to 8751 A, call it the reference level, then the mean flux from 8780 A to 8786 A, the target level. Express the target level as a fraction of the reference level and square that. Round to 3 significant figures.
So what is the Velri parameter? 1.21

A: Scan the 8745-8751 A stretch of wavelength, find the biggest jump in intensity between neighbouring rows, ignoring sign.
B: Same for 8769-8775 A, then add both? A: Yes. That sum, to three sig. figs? 0.100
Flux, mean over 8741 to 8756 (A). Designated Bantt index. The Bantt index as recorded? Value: 10.1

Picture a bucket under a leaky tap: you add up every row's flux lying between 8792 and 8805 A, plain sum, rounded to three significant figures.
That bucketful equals 90.1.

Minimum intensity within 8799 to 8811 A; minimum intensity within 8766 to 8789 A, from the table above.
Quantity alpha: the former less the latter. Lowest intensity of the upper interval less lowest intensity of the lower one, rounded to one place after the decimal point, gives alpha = -1.3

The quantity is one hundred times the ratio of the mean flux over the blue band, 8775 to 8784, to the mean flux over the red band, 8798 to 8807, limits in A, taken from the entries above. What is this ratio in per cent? 114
